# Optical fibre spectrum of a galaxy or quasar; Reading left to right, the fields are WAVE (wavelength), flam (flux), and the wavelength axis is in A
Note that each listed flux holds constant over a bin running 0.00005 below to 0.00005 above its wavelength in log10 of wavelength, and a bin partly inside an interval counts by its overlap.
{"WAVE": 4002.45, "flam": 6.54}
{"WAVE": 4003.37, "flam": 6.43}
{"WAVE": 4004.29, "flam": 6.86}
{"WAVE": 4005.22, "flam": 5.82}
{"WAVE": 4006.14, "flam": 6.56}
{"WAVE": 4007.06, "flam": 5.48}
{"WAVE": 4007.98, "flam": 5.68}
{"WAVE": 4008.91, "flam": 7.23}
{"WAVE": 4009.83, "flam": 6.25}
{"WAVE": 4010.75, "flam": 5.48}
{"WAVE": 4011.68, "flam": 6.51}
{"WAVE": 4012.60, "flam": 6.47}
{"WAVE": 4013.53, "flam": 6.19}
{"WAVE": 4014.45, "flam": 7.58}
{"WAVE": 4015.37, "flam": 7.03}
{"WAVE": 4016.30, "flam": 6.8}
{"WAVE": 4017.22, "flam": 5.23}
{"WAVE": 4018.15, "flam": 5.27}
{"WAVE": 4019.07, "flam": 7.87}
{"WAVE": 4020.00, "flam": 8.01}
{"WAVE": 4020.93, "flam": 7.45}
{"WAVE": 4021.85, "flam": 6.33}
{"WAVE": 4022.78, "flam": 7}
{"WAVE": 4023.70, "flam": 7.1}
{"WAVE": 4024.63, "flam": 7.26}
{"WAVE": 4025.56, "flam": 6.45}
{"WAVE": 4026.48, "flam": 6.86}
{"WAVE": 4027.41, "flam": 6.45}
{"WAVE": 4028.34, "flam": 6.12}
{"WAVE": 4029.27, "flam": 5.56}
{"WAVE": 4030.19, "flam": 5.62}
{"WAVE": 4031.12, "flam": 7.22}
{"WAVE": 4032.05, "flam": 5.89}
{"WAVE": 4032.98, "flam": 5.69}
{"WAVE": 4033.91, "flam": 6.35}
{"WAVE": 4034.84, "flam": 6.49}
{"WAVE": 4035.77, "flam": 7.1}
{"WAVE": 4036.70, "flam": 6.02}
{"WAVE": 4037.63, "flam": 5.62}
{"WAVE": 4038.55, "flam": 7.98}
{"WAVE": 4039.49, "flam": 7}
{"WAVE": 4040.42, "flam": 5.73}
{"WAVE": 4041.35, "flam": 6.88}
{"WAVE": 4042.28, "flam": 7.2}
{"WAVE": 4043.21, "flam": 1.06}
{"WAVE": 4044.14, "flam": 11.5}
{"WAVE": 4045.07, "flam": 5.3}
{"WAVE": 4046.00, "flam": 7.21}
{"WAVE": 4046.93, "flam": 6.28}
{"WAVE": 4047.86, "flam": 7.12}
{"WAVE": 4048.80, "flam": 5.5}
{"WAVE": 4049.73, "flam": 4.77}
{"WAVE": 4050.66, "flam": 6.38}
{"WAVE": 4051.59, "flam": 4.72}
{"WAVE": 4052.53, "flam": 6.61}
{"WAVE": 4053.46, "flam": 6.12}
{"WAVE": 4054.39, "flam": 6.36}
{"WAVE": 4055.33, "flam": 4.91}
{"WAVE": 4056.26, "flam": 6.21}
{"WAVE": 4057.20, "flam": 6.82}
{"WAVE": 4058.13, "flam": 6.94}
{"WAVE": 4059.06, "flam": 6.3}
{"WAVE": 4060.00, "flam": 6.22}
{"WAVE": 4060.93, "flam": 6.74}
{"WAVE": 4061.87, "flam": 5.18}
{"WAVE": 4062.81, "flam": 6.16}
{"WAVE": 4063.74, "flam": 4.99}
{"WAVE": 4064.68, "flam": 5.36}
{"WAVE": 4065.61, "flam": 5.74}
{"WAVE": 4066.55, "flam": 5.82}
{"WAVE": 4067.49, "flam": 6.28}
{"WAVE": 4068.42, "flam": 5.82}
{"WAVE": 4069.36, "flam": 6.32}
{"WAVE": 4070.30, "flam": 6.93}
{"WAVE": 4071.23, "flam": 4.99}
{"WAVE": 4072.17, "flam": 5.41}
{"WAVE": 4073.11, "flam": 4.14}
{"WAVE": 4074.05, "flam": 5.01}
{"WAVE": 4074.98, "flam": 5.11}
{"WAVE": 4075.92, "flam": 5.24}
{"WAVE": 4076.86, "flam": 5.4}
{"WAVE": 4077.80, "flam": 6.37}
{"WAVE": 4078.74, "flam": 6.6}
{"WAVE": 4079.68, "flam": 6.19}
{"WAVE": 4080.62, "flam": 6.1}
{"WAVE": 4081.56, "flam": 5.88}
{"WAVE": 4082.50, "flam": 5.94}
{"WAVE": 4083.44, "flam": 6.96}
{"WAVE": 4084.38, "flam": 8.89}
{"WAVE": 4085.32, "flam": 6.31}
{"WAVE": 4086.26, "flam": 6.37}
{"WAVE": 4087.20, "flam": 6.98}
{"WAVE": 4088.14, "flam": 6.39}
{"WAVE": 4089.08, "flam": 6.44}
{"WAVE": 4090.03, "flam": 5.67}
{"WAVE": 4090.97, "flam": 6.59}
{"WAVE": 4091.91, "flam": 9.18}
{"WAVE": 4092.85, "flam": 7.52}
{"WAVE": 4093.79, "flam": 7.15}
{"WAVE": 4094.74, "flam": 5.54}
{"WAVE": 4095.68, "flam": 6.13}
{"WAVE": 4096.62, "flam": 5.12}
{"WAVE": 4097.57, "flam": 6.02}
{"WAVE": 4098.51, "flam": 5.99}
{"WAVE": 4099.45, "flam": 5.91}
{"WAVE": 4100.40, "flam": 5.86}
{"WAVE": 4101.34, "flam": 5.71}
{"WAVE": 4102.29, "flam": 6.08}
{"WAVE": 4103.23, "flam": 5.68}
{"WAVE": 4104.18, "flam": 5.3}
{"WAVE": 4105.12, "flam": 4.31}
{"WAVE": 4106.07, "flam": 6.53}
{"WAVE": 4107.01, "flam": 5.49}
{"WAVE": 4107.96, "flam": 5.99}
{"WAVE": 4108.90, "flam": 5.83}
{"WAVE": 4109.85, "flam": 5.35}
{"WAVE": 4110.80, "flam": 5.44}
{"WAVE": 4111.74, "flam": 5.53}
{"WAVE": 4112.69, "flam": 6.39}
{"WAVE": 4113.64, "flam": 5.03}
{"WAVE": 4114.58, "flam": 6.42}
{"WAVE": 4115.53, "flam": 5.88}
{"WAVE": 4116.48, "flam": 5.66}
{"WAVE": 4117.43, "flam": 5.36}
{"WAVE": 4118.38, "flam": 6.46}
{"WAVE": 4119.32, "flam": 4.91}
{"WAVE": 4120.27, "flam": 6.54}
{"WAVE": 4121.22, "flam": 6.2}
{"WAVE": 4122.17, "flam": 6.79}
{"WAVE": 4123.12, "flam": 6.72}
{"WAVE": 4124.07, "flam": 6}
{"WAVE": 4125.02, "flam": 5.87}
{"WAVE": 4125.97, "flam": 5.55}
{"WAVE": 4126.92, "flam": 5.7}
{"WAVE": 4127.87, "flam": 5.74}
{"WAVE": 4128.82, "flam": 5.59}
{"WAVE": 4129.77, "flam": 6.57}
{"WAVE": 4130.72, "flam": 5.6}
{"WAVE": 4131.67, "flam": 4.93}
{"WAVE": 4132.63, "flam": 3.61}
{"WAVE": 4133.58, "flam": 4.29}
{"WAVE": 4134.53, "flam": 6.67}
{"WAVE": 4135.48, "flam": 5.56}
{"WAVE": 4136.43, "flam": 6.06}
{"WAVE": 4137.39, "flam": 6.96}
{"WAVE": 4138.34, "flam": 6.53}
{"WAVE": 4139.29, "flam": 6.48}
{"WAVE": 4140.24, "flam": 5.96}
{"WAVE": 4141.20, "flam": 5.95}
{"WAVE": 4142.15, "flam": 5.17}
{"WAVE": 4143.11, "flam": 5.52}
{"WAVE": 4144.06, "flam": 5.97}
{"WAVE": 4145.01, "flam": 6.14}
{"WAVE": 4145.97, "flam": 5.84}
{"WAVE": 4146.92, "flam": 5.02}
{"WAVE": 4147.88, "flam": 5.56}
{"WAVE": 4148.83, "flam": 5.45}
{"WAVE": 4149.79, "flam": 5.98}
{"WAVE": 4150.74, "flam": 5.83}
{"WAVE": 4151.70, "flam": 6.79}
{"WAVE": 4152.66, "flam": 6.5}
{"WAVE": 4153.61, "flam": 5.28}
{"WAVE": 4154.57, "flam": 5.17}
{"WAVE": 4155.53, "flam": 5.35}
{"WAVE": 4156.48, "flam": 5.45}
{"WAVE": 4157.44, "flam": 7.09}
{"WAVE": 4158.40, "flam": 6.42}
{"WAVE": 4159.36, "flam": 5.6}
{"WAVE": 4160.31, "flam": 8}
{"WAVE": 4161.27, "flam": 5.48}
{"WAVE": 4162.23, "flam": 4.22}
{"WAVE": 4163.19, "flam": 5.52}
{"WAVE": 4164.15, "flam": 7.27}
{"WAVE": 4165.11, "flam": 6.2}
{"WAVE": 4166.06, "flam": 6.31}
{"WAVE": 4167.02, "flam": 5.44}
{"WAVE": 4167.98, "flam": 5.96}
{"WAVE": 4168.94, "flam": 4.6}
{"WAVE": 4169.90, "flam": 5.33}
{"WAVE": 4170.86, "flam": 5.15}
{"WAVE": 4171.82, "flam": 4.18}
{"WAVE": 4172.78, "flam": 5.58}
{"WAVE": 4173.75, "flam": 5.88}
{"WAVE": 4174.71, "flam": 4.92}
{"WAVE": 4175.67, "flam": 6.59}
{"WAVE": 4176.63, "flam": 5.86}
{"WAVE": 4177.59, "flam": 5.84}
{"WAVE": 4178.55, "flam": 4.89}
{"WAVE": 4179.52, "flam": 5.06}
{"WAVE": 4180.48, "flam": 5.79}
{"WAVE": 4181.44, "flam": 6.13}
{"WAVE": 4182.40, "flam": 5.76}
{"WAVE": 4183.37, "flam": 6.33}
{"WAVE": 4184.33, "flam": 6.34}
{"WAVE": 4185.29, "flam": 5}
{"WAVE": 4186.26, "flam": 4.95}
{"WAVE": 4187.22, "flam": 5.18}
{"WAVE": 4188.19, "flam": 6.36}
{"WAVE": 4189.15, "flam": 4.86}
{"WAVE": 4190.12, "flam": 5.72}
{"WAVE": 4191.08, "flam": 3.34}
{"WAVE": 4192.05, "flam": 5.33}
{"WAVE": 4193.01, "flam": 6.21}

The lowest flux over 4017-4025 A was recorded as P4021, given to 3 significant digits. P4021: 5.23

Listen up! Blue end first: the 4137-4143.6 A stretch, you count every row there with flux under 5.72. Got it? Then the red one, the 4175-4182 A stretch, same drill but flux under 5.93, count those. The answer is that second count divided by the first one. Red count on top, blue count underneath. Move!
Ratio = 2.50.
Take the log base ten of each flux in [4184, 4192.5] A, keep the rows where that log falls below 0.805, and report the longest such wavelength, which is 4192.05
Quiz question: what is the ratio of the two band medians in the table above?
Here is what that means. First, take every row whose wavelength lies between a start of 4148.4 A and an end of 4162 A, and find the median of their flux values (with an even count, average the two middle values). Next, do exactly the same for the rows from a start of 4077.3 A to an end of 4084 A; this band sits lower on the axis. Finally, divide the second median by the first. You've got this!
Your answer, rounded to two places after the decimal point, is 1.08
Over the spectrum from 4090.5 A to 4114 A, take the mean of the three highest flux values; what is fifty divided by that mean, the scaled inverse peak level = 6.3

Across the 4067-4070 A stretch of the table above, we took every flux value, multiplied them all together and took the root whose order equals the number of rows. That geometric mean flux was 6.14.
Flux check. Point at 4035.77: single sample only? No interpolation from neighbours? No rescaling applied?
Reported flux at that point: 7.1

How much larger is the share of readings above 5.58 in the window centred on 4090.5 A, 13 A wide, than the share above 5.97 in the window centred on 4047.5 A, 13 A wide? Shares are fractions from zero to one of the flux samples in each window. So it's 0.21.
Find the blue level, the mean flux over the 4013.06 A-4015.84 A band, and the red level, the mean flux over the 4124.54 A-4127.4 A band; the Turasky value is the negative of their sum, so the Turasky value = -12.6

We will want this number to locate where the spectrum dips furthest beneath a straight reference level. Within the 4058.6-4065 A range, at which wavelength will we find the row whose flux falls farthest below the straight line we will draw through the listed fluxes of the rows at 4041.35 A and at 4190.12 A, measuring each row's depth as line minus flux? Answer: 4063.74 A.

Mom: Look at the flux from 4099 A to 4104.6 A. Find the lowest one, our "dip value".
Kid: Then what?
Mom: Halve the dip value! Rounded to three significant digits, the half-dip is 2.65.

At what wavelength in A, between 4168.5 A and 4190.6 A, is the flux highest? 4175.67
